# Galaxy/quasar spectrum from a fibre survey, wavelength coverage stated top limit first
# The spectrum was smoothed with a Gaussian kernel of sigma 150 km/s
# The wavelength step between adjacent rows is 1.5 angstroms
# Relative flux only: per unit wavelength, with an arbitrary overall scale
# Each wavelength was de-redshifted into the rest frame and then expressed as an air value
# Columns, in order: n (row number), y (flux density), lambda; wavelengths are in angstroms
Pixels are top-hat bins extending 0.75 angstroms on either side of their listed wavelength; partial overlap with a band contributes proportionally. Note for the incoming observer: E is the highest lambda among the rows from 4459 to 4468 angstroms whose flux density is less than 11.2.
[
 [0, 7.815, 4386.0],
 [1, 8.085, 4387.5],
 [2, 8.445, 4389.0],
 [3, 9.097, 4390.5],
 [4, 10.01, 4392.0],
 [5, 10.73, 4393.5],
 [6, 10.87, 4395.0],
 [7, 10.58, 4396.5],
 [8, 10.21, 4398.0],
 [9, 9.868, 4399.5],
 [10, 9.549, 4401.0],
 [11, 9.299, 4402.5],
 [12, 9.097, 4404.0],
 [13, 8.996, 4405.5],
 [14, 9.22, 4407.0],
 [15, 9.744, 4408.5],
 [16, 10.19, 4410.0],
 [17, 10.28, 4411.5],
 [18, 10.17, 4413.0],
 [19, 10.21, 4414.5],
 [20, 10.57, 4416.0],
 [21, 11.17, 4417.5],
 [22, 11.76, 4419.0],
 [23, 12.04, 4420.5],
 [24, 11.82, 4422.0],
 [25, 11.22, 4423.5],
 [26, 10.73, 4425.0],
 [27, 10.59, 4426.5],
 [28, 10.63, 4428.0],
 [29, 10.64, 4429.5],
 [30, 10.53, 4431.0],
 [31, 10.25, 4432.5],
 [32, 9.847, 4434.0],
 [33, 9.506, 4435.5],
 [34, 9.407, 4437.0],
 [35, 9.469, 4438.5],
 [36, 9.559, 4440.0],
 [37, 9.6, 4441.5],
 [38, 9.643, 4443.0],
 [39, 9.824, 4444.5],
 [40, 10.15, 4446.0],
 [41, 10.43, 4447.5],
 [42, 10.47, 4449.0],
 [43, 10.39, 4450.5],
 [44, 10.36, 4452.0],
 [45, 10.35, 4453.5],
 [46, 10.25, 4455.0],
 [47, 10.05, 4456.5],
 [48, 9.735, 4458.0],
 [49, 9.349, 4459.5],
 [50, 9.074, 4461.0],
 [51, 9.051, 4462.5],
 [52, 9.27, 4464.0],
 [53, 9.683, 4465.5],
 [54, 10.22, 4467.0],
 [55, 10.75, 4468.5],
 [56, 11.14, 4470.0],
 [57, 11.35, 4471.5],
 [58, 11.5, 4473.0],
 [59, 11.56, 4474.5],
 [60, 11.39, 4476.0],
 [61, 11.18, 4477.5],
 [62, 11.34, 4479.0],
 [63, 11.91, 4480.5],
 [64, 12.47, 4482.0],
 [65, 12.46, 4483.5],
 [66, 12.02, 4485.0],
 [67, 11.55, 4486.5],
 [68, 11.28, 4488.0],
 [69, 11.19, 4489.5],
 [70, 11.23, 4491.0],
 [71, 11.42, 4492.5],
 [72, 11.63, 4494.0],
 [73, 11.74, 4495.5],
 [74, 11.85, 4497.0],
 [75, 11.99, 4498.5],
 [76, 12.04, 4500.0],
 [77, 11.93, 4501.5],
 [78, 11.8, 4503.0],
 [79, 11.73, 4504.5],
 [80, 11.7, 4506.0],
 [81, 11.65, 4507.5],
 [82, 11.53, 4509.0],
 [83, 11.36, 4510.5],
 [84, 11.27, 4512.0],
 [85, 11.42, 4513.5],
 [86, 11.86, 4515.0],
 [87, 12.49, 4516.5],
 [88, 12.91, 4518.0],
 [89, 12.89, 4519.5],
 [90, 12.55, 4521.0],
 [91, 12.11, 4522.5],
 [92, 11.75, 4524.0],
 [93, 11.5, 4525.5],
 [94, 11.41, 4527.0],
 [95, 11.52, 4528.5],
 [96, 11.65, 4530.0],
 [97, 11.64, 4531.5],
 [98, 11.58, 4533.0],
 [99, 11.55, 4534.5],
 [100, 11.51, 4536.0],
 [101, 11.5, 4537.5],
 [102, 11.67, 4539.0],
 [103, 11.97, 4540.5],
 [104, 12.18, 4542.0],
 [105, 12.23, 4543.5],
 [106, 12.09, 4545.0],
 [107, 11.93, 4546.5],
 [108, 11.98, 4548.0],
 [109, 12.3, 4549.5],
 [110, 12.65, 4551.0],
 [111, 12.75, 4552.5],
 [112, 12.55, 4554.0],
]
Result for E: 4467.0 angstroms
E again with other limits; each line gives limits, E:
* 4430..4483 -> 4477.5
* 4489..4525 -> 4489.5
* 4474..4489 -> 4477.5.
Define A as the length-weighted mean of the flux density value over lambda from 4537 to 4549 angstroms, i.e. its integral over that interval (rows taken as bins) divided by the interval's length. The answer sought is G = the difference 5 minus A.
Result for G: -7.0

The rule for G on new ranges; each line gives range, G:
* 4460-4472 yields -5.0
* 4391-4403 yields -5.1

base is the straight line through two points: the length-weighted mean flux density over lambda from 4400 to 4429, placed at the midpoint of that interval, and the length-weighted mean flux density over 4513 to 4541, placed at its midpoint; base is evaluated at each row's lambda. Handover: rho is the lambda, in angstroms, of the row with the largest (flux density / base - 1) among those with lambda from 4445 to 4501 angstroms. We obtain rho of 4482.0 angstroms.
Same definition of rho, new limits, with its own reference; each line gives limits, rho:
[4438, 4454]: 4449.0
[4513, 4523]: 4518.0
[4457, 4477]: 4474.5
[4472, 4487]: 4482.0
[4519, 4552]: 4519.5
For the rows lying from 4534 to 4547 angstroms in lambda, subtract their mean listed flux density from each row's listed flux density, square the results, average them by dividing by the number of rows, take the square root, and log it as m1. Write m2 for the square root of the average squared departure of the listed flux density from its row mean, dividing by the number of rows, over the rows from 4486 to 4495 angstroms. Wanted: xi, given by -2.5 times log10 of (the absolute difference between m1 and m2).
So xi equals 2.4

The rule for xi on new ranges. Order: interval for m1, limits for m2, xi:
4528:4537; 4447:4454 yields 5.0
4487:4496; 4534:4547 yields 2.9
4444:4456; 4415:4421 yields 1.1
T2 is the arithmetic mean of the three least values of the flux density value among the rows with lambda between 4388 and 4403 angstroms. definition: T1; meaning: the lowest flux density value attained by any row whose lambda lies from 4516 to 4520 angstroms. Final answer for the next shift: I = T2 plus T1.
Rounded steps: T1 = 12.49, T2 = 8.9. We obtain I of 21.4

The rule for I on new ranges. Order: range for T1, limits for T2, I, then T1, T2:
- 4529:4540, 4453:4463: 20.7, 11.5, 9.2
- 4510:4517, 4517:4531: 22.7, 11.27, 11.5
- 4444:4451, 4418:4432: 20.4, 9.824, 10.6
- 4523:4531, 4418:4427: 22.3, 11.41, 10.8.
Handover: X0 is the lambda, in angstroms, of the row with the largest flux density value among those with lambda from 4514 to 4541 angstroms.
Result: 4518.0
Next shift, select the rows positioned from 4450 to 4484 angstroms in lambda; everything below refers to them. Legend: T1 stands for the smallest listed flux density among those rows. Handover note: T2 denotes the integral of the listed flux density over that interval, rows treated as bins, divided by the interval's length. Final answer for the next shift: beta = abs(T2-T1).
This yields 1.58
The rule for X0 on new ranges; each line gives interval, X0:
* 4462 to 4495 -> 4482.0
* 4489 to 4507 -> 4500.0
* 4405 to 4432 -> 4420.5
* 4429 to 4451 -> 4429.5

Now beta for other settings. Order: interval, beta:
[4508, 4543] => 0.55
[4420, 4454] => 0.90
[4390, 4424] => 1.30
